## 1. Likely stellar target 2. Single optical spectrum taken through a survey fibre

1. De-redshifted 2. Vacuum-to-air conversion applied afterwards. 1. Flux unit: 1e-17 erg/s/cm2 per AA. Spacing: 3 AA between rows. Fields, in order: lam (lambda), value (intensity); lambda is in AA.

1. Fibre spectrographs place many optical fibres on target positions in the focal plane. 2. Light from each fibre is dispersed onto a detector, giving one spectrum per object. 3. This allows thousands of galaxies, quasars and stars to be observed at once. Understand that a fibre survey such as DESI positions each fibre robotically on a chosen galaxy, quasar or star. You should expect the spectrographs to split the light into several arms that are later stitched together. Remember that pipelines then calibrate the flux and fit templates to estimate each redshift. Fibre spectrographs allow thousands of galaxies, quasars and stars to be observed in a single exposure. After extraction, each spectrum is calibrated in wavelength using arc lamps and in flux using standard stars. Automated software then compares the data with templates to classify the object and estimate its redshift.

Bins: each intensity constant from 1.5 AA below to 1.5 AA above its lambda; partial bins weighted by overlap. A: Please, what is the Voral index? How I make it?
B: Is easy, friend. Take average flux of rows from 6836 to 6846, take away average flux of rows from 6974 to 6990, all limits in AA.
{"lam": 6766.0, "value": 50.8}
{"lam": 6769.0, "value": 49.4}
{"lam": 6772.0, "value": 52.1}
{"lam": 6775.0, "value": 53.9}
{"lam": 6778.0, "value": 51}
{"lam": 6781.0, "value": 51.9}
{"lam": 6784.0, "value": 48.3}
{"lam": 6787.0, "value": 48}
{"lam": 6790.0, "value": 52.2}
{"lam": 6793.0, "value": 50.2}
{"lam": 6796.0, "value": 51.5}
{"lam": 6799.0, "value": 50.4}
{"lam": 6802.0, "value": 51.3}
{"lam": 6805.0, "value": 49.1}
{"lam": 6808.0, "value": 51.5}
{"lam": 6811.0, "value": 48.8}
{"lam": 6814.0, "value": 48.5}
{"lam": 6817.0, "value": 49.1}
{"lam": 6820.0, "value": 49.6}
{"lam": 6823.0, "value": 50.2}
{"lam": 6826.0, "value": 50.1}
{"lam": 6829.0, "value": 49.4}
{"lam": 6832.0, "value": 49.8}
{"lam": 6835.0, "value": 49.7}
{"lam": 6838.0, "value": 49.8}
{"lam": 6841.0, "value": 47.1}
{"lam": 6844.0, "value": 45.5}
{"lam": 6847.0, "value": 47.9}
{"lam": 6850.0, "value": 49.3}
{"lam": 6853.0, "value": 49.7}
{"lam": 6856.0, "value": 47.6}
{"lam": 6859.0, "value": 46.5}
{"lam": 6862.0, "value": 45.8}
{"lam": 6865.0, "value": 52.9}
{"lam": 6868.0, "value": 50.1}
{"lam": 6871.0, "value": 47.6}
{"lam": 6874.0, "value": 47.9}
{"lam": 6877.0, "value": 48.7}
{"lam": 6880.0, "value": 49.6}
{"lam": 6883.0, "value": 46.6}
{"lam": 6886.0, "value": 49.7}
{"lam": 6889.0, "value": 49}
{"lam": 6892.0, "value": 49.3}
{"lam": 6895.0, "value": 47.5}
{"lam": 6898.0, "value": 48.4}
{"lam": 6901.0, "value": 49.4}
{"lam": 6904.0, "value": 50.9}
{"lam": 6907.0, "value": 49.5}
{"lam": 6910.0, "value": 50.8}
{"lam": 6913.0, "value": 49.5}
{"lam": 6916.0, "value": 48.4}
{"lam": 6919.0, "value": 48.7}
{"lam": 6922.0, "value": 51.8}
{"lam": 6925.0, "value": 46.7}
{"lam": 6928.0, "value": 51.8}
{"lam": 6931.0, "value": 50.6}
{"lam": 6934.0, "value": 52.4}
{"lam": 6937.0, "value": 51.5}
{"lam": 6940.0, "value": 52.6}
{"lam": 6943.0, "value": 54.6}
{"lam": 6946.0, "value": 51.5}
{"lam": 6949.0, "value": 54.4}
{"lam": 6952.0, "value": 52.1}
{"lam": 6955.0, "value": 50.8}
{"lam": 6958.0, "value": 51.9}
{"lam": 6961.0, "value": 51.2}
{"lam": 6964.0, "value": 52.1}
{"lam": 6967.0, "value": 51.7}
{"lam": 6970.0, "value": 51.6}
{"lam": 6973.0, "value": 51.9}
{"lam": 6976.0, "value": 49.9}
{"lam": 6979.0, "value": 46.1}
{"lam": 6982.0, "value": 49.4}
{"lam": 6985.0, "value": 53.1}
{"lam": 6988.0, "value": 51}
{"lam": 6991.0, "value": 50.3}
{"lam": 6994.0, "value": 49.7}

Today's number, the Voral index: -2.4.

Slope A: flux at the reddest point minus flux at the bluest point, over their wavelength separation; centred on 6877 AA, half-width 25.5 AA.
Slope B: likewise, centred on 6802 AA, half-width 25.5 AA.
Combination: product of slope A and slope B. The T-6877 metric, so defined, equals 0.000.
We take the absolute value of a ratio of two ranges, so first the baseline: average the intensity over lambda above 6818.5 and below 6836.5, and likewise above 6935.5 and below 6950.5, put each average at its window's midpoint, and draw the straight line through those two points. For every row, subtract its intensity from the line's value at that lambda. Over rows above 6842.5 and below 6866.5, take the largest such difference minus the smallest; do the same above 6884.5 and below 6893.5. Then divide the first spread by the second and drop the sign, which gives 9.0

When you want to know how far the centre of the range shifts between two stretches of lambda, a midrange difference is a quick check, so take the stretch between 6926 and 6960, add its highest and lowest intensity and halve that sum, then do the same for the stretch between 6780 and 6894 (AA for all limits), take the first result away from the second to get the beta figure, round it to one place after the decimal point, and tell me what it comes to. -3.4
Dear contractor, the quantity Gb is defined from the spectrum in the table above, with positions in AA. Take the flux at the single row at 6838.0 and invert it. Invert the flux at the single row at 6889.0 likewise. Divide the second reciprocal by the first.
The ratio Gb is 1.02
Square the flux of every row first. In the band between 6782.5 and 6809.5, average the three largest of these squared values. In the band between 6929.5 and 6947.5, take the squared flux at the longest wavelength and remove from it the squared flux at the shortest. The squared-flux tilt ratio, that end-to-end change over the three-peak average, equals 0.034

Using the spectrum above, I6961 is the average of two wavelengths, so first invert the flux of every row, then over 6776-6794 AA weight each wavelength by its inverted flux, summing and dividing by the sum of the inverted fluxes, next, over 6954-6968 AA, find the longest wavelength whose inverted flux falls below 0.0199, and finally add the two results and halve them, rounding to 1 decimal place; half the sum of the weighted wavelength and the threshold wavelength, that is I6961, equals 6876.3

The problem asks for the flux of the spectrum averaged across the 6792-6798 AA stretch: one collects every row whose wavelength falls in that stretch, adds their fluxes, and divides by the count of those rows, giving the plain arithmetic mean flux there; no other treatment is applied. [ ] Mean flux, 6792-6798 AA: 50.9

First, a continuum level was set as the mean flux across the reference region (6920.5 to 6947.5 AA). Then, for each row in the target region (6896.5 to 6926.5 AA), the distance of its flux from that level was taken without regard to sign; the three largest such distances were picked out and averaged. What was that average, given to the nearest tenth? 3.7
